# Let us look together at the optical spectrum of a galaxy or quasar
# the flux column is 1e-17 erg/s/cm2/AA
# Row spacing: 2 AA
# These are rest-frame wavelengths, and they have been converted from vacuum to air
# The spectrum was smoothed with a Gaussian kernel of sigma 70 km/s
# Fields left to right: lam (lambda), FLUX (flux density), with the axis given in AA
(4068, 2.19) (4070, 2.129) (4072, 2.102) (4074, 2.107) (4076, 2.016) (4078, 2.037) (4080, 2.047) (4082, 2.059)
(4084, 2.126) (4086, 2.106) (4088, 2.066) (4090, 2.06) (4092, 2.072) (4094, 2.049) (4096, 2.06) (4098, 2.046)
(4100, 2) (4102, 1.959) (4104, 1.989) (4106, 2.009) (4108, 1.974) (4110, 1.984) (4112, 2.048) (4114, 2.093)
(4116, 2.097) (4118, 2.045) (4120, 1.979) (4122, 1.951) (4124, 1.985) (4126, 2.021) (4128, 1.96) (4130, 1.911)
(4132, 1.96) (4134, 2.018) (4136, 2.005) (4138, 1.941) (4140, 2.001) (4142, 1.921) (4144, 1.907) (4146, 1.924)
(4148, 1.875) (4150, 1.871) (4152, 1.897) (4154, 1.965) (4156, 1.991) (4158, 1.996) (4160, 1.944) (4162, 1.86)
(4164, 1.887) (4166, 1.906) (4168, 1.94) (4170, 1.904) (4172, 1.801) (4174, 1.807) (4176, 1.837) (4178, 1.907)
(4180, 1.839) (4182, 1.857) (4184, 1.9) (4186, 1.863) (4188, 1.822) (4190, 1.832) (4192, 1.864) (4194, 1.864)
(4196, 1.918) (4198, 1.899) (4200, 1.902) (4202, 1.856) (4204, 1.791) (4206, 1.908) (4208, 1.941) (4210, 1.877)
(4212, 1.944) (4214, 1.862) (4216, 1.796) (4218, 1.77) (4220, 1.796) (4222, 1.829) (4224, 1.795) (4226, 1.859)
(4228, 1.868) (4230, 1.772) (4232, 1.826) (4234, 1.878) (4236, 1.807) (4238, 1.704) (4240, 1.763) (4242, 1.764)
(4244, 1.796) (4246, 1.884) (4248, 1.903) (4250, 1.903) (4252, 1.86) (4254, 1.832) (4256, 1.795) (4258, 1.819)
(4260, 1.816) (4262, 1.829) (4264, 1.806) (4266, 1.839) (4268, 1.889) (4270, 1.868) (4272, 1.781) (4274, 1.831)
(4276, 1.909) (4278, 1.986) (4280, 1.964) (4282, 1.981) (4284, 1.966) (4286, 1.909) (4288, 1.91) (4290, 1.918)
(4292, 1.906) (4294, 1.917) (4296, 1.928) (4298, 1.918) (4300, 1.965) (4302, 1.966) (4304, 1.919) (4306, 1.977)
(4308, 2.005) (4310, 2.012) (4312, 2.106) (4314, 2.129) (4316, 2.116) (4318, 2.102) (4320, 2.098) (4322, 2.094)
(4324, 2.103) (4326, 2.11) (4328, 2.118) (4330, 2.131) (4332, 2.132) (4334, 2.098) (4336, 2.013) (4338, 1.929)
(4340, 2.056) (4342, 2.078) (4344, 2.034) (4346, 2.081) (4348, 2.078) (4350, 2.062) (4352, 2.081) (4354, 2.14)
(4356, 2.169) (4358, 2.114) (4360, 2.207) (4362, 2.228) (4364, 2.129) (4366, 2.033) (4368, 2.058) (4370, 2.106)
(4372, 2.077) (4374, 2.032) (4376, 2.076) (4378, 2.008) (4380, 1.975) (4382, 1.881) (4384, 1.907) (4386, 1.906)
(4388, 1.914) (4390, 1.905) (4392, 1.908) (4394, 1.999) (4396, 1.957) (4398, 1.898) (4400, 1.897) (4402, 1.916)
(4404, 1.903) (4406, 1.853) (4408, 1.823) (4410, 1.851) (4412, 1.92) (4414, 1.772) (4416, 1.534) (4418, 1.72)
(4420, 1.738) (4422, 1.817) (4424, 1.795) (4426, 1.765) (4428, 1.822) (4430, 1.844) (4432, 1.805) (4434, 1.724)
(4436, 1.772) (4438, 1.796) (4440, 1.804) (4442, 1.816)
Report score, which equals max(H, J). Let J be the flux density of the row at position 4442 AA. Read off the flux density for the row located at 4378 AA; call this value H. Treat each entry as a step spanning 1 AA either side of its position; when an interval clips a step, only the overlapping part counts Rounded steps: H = 2.008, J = 1.816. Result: 2.01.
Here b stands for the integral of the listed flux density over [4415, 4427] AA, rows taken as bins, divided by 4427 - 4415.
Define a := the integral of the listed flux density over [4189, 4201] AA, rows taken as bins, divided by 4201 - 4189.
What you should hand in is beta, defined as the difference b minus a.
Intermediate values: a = 1.88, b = 1.73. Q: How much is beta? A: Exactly -0.2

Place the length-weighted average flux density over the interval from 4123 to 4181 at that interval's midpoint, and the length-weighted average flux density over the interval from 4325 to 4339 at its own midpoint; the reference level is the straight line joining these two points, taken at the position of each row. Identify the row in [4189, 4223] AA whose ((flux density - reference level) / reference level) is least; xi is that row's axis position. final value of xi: 4218 AA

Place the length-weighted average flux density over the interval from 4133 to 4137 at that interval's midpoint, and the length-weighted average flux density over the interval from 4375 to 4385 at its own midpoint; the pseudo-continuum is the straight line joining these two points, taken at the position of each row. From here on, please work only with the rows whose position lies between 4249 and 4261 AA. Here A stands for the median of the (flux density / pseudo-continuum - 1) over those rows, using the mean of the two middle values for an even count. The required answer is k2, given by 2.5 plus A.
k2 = 2.42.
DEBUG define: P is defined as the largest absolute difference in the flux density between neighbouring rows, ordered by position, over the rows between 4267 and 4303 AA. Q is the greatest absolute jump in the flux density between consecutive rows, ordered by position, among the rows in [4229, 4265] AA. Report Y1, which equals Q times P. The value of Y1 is 0.0090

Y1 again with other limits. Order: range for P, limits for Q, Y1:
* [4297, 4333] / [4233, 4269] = 0.0097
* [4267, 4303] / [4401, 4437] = 0.0207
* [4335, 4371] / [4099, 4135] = 0.0084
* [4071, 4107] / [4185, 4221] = 0.0106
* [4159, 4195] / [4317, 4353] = 0.0131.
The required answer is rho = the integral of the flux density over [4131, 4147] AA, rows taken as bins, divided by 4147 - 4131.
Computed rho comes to 1.96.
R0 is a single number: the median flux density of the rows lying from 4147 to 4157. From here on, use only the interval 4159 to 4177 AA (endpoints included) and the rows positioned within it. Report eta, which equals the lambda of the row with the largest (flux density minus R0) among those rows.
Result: 4160 AA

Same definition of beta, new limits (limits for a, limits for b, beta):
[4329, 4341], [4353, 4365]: 0.1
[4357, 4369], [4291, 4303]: -0.2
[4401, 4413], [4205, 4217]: 0.0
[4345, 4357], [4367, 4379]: 0.0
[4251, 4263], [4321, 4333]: 0.3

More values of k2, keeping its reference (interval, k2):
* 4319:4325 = 2.56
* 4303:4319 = 2.54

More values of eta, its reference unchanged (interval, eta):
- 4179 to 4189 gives 4184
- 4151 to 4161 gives 4158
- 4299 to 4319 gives 4314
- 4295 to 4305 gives 4302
